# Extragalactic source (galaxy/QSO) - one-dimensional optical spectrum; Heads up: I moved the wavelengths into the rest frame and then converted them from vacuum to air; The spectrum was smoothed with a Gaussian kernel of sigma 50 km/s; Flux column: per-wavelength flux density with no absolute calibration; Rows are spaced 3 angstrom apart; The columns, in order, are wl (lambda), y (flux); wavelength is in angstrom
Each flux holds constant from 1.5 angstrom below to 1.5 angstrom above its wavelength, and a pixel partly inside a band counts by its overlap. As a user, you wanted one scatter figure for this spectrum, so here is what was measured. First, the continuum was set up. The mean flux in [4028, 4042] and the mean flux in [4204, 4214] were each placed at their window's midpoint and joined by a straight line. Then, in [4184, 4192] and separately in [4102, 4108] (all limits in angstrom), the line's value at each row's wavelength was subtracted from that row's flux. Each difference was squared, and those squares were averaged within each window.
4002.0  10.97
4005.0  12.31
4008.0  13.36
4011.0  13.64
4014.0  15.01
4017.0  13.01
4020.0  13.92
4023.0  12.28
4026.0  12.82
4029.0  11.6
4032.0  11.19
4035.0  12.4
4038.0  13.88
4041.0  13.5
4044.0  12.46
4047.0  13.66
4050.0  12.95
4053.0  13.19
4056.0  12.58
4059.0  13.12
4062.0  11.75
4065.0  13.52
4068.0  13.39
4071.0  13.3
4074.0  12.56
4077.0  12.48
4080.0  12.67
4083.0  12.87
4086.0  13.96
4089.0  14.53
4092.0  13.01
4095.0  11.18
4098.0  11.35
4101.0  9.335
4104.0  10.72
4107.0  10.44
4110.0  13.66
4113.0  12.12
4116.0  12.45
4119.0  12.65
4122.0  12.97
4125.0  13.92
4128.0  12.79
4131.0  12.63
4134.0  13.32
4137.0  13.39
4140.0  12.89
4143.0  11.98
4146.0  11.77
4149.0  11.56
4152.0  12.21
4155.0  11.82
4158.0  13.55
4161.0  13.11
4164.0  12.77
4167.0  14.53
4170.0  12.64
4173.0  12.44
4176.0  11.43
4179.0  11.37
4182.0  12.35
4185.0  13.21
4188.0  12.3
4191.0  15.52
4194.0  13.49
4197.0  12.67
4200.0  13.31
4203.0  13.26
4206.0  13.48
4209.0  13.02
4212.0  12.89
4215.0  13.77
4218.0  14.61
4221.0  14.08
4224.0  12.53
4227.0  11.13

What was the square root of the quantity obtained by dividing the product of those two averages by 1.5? 2.7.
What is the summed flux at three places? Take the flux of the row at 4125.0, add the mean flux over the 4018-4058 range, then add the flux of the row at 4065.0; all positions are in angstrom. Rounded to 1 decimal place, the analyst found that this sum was 40.2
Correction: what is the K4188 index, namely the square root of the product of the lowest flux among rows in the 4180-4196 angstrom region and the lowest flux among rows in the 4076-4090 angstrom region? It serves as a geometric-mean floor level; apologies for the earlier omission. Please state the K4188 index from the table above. 12.4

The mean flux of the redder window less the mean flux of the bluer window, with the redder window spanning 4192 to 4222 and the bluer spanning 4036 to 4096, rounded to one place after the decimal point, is 0.4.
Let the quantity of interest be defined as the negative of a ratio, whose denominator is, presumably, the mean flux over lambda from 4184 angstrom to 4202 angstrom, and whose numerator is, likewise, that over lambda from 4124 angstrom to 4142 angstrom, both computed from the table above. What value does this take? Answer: -0.98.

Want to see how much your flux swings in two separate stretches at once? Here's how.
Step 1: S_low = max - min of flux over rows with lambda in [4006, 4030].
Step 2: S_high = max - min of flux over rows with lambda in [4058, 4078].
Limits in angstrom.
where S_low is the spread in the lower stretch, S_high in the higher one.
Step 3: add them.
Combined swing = 5.2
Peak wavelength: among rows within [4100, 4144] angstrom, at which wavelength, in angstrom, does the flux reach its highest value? 4125.0 angstrom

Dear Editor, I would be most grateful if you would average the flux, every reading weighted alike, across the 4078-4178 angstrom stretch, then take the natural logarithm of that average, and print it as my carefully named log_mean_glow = 2.53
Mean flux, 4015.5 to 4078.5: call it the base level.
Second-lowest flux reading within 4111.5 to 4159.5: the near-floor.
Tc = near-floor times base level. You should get 151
